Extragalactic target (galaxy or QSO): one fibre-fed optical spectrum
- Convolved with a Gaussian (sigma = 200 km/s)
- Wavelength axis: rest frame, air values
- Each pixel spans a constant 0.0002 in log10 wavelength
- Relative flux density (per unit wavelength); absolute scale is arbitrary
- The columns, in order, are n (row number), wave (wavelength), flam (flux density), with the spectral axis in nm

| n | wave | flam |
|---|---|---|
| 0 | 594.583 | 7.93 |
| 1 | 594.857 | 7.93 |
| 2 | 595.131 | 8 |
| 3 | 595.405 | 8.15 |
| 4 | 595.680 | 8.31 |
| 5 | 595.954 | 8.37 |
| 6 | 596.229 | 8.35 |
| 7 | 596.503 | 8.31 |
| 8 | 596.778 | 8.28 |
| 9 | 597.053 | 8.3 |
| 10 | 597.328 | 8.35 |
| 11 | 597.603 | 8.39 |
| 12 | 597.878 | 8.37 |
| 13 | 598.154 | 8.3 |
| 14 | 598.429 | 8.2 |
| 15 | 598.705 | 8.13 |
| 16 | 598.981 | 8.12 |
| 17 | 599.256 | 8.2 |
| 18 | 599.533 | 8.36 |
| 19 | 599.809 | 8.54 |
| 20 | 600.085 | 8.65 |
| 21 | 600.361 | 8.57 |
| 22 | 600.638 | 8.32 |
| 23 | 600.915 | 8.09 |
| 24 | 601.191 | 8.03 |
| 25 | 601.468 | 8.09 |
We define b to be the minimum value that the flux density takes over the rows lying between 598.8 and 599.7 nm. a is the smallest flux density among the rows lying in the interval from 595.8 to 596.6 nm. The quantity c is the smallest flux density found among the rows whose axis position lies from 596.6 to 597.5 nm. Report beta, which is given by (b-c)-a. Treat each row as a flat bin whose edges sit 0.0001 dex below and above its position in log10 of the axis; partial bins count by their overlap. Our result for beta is -8.47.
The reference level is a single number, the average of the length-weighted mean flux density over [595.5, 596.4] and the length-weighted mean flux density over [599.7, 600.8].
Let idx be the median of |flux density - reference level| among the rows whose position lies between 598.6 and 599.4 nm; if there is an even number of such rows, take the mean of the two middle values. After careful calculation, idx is 0.29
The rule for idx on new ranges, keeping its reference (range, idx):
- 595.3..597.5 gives 0.11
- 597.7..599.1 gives 0.22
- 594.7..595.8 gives 0.35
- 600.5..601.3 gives 0.33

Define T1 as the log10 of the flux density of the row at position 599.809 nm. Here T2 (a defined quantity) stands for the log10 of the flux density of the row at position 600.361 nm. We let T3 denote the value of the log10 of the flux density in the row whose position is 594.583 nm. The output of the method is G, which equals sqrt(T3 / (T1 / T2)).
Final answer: 0.949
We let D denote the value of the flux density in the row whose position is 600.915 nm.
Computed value 8.09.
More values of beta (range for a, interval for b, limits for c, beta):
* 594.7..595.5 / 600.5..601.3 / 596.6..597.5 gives -8.18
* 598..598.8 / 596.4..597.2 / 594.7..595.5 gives -7.78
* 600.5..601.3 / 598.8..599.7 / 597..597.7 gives -8.21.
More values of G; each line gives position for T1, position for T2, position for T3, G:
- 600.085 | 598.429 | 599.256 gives 0.944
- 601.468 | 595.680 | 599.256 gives 0.962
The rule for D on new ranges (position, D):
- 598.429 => 8.2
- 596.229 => 8.35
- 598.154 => 8.3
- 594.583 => 7.93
